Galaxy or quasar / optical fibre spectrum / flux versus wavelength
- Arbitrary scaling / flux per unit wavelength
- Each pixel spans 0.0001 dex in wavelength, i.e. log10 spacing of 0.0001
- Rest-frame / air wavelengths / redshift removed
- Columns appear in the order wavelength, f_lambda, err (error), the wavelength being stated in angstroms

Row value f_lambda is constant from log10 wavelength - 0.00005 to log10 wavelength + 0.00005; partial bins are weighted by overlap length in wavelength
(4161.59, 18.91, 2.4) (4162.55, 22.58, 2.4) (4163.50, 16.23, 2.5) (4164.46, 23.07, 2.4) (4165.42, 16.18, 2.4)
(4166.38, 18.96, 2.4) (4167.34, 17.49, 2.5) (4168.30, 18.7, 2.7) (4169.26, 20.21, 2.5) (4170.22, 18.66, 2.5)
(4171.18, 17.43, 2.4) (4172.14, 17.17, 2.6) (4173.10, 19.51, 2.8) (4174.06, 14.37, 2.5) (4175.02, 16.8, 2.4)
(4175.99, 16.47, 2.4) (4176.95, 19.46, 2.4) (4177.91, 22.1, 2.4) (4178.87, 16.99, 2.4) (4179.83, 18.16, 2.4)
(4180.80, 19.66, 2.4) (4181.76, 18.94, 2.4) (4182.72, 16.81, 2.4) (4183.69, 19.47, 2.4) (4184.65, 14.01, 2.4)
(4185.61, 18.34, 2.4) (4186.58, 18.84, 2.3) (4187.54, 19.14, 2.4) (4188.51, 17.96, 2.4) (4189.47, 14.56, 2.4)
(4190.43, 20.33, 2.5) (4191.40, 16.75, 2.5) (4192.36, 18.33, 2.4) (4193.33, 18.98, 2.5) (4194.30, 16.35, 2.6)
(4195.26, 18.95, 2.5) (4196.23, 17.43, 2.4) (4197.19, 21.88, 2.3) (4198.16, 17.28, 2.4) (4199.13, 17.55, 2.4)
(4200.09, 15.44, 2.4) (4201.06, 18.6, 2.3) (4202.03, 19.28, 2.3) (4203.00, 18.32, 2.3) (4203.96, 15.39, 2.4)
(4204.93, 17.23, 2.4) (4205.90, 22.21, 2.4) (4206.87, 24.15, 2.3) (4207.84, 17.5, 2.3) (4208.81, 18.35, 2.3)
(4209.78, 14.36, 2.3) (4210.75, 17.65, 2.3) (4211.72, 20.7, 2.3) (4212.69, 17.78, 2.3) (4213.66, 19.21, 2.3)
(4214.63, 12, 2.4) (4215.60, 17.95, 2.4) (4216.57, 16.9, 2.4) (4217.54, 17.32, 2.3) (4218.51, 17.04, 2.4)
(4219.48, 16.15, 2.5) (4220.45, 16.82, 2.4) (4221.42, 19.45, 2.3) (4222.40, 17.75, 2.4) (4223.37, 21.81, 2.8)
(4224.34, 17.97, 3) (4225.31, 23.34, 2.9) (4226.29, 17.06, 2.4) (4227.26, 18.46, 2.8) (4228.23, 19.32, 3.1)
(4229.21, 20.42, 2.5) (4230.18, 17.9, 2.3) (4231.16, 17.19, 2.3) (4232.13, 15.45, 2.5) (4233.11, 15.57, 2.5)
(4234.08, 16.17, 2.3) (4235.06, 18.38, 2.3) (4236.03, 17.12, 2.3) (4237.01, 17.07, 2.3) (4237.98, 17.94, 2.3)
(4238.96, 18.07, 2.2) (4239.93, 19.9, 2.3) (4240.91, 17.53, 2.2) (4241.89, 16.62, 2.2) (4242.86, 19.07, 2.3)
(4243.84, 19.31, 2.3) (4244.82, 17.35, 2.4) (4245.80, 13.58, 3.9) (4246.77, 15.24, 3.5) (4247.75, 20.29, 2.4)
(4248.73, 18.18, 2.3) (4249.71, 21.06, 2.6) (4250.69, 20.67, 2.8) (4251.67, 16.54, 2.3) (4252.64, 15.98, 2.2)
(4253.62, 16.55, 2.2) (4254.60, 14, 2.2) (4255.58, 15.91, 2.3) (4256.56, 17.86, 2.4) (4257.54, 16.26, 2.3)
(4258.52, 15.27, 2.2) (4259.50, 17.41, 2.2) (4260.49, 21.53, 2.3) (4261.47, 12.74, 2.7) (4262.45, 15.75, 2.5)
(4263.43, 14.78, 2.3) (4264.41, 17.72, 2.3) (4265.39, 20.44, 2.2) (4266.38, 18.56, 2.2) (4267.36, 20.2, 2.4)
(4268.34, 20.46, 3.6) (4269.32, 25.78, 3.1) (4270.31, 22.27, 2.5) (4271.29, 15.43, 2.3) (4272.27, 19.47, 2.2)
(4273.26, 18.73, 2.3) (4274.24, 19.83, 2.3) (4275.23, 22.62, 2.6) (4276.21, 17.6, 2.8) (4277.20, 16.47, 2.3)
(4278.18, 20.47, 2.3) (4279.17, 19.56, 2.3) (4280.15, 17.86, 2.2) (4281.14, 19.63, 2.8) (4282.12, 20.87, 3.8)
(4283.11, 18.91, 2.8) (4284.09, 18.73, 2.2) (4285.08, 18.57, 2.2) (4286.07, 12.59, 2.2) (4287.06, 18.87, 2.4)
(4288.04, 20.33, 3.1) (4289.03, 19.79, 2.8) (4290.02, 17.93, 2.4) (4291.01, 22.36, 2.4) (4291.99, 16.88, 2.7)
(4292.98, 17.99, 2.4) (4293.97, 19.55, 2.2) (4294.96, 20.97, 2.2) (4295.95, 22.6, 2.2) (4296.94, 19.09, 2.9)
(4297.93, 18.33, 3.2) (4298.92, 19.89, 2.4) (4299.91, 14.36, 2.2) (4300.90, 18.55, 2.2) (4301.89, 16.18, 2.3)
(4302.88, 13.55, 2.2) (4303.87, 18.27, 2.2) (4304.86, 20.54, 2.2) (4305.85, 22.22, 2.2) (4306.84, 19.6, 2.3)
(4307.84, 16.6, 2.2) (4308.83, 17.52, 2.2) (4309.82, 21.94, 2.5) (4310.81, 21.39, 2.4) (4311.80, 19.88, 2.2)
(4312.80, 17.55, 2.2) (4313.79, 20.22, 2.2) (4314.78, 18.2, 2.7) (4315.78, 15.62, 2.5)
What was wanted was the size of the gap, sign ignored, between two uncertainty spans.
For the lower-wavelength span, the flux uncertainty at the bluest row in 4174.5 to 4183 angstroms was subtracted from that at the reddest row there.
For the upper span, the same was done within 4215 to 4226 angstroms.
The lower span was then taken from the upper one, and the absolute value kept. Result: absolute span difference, 0.5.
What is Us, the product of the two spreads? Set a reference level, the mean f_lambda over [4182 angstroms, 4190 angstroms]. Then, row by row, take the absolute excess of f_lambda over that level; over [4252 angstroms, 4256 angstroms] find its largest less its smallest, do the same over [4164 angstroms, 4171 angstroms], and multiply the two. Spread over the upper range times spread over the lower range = 14.2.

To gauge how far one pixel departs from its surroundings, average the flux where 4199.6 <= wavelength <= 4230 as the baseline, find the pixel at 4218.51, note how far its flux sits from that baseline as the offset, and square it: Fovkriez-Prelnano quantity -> 1.5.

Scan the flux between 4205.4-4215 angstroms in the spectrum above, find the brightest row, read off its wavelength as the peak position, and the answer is 4206.87 angstroms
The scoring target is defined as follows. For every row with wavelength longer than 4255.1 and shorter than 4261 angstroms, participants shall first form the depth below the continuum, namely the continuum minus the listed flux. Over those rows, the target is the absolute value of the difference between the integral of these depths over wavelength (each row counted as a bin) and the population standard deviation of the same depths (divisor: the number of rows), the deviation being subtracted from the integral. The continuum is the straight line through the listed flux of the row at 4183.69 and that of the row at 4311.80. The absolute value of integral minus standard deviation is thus 12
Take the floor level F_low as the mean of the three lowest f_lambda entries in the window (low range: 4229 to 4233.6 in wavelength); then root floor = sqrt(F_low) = 4.01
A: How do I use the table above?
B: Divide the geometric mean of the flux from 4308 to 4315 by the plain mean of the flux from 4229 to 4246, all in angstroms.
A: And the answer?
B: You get 1.11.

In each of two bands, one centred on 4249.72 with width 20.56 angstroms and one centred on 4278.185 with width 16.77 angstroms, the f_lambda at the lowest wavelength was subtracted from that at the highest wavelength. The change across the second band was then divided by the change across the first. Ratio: 3.9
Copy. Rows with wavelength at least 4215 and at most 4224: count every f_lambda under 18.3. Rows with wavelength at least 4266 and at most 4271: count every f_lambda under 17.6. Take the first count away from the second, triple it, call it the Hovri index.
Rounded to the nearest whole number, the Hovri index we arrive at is -21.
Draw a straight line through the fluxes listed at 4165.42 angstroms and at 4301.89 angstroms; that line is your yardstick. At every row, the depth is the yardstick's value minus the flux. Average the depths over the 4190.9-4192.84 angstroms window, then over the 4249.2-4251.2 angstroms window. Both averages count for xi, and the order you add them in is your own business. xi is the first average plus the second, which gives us -6.0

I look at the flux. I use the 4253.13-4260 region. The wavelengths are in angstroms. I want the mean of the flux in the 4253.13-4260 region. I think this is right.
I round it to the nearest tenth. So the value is 16.2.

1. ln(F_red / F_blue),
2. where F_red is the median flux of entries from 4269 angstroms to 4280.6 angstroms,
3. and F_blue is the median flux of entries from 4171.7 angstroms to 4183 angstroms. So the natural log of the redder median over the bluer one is 0.10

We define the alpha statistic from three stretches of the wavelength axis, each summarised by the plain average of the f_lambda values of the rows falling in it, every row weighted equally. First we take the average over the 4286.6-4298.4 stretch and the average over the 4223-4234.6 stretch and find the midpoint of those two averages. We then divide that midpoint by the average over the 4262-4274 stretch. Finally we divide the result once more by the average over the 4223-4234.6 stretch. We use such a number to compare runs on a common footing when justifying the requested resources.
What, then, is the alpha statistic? 0.0539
